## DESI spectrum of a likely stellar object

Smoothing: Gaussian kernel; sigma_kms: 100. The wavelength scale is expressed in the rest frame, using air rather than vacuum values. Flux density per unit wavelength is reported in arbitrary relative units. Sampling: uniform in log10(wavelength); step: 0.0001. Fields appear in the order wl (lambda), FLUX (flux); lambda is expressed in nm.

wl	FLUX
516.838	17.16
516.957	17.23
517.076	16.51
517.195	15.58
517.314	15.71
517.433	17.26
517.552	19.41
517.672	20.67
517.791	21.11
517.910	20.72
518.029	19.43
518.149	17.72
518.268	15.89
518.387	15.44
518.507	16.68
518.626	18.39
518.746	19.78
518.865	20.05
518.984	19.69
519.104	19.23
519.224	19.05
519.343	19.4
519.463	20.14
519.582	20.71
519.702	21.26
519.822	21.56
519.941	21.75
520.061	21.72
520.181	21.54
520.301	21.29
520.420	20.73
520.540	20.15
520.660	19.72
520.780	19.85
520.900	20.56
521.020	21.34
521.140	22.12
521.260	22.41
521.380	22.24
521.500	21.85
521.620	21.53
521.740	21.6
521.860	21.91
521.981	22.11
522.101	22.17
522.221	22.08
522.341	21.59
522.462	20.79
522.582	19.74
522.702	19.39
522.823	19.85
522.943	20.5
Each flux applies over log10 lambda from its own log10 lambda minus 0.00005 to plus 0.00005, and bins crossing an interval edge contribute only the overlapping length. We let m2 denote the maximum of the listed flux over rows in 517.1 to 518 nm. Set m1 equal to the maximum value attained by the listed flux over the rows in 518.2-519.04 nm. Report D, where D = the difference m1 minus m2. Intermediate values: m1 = 20.05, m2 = 21.11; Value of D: -1.1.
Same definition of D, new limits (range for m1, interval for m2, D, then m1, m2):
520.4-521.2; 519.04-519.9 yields 0.6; 22.12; 21.56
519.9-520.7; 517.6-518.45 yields 0.6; 21.75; 21.11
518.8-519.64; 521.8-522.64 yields -1.5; 20.71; 22.17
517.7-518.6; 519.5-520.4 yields -0.6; 21.11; 21.75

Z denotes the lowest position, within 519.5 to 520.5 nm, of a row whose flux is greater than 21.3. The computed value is 519.822 nm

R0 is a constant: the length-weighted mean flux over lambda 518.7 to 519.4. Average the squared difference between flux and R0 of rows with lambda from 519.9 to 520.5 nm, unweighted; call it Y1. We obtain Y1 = 3.6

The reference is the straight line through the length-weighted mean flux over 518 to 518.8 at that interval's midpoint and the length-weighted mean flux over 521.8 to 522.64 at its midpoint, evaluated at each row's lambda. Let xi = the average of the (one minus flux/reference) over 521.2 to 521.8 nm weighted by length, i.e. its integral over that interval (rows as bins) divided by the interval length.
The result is -0.06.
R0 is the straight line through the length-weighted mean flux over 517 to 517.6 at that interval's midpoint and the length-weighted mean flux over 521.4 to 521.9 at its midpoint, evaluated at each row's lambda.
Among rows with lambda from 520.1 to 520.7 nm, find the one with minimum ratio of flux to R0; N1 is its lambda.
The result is 520.660 nm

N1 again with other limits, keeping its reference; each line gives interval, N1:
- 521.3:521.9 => 521.740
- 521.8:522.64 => 522.582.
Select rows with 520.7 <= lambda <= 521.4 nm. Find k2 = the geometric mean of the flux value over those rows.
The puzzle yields 21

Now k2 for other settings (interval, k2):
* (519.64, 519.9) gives 21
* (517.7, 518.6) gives 18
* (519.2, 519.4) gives 19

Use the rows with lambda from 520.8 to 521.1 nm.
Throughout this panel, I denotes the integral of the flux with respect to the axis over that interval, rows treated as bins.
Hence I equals 6.3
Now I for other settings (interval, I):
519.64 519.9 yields 5.6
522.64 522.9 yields 5.1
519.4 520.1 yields 14.8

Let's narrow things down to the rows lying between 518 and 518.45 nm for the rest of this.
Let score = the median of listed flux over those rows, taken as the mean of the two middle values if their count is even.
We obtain 16.8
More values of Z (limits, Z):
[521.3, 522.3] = 521.380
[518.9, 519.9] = 519.822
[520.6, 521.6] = 521.020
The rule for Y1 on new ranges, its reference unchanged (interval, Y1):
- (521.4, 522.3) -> 5.6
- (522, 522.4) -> 5.8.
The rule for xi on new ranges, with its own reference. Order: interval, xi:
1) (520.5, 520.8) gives 0.00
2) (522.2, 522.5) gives 0.01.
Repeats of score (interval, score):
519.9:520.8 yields 21.0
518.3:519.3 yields 19.1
